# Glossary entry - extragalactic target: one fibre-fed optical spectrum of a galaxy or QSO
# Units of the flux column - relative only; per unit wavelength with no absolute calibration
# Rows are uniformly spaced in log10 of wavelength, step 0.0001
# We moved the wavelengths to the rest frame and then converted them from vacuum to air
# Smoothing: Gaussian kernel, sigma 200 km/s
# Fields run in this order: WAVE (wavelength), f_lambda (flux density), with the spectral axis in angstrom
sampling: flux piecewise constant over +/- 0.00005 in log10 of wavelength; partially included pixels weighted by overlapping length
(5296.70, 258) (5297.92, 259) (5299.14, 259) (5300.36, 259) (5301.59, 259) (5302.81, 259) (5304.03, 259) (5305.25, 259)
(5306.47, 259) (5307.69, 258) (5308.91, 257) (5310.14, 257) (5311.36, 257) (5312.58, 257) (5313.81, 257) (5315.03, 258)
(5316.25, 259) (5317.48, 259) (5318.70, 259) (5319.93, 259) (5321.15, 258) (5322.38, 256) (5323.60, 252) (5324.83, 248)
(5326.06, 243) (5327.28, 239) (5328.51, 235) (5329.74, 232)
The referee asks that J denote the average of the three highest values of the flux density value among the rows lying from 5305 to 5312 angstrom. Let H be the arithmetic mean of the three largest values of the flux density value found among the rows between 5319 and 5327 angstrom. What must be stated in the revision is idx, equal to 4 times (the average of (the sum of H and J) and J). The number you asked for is 1550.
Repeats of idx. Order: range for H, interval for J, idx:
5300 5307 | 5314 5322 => 1554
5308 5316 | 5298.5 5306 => 1551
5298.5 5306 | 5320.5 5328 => 1539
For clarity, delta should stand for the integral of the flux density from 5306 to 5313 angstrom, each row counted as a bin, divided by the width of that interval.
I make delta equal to 258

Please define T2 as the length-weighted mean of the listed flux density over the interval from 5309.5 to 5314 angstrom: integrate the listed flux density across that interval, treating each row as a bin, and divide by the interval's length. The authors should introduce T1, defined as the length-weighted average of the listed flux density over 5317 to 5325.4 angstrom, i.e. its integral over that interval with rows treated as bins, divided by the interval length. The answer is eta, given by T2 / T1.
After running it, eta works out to 1.00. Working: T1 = 255.9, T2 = 257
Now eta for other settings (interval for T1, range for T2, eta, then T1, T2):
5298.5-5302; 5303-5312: 1.00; 258.3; 258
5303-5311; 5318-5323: 1.00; 258.3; 258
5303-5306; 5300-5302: 0.99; 259.4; 258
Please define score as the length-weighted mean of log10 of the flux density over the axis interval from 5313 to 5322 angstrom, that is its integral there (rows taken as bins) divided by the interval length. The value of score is 2.41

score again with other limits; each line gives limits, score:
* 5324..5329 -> 2.38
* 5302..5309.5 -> 2.42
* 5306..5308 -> 2.41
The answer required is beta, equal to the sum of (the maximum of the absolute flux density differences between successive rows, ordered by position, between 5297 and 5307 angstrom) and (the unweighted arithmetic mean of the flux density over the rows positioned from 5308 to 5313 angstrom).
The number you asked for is 257.0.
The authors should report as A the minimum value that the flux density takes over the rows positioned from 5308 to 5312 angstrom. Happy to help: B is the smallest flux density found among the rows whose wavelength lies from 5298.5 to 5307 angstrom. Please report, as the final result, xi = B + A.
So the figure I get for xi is 516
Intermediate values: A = 257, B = 259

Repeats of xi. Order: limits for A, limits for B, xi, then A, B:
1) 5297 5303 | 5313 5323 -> 515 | 259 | 256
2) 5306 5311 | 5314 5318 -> 515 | 257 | 258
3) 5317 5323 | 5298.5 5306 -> 515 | 256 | 259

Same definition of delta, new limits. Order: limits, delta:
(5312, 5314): 256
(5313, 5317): 258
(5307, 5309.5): 258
